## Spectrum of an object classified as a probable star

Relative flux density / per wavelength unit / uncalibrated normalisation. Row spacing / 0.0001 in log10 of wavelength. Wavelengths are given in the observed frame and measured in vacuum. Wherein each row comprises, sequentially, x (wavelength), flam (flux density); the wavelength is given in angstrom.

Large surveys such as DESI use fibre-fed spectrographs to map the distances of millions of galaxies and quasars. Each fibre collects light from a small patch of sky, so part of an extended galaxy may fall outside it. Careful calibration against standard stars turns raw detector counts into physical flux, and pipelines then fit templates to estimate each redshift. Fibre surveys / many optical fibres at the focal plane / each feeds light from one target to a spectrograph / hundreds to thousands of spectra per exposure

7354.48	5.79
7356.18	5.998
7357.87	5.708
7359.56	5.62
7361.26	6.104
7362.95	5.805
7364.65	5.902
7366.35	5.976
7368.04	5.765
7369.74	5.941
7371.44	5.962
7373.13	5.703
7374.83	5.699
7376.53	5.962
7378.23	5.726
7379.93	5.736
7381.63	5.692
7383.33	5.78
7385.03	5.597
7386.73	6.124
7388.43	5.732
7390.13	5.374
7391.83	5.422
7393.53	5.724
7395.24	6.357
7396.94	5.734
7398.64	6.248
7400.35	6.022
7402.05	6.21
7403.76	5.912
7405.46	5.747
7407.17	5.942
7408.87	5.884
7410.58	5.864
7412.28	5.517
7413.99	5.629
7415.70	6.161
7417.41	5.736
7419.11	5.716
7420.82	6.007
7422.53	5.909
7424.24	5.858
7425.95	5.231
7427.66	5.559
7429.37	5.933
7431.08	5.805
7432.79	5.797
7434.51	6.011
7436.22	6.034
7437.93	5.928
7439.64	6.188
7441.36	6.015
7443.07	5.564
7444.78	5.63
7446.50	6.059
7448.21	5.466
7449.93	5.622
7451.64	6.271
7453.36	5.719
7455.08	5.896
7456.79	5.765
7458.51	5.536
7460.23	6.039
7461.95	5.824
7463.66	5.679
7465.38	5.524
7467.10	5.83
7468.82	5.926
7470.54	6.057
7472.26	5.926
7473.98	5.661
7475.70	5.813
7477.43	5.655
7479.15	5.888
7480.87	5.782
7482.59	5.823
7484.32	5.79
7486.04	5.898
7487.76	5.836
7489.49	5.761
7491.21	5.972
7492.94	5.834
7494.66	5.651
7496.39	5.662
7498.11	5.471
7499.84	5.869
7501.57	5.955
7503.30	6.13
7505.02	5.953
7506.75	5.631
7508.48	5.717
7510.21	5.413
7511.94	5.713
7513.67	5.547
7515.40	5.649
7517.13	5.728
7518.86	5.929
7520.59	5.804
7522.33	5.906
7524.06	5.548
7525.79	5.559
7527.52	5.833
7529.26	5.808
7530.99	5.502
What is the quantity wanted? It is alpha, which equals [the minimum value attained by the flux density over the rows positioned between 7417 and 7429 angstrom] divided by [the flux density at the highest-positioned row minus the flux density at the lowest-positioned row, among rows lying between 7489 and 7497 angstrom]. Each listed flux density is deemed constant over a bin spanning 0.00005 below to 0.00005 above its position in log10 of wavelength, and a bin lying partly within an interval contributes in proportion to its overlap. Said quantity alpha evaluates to -53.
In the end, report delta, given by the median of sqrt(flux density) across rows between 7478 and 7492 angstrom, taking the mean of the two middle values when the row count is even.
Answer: 2.414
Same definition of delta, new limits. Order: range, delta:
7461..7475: 2.414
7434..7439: 2.452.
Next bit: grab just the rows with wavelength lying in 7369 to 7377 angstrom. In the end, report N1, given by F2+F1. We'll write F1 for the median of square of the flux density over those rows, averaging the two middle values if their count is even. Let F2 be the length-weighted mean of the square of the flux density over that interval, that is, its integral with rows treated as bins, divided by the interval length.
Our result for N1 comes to 70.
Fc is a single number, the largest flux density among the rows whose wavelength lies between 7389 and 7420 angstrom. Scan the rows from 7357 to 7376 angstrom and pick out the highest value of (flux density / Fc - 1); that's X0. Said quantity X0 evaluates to -0.040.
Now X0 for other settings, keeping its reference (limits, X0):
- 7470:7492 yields -0.047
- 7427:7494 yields -0.014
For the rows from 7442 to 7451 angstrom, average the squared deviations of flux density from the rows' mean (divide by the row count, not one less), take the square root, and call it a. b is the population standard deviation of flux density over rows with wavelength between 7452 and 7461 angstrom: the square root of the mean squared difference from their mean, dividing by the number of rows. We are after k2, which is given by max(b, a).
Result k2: 0.204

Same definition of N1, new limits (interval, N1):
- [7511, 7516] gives 64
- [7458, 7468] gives 66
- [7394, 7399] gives 76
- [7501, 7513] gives 66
